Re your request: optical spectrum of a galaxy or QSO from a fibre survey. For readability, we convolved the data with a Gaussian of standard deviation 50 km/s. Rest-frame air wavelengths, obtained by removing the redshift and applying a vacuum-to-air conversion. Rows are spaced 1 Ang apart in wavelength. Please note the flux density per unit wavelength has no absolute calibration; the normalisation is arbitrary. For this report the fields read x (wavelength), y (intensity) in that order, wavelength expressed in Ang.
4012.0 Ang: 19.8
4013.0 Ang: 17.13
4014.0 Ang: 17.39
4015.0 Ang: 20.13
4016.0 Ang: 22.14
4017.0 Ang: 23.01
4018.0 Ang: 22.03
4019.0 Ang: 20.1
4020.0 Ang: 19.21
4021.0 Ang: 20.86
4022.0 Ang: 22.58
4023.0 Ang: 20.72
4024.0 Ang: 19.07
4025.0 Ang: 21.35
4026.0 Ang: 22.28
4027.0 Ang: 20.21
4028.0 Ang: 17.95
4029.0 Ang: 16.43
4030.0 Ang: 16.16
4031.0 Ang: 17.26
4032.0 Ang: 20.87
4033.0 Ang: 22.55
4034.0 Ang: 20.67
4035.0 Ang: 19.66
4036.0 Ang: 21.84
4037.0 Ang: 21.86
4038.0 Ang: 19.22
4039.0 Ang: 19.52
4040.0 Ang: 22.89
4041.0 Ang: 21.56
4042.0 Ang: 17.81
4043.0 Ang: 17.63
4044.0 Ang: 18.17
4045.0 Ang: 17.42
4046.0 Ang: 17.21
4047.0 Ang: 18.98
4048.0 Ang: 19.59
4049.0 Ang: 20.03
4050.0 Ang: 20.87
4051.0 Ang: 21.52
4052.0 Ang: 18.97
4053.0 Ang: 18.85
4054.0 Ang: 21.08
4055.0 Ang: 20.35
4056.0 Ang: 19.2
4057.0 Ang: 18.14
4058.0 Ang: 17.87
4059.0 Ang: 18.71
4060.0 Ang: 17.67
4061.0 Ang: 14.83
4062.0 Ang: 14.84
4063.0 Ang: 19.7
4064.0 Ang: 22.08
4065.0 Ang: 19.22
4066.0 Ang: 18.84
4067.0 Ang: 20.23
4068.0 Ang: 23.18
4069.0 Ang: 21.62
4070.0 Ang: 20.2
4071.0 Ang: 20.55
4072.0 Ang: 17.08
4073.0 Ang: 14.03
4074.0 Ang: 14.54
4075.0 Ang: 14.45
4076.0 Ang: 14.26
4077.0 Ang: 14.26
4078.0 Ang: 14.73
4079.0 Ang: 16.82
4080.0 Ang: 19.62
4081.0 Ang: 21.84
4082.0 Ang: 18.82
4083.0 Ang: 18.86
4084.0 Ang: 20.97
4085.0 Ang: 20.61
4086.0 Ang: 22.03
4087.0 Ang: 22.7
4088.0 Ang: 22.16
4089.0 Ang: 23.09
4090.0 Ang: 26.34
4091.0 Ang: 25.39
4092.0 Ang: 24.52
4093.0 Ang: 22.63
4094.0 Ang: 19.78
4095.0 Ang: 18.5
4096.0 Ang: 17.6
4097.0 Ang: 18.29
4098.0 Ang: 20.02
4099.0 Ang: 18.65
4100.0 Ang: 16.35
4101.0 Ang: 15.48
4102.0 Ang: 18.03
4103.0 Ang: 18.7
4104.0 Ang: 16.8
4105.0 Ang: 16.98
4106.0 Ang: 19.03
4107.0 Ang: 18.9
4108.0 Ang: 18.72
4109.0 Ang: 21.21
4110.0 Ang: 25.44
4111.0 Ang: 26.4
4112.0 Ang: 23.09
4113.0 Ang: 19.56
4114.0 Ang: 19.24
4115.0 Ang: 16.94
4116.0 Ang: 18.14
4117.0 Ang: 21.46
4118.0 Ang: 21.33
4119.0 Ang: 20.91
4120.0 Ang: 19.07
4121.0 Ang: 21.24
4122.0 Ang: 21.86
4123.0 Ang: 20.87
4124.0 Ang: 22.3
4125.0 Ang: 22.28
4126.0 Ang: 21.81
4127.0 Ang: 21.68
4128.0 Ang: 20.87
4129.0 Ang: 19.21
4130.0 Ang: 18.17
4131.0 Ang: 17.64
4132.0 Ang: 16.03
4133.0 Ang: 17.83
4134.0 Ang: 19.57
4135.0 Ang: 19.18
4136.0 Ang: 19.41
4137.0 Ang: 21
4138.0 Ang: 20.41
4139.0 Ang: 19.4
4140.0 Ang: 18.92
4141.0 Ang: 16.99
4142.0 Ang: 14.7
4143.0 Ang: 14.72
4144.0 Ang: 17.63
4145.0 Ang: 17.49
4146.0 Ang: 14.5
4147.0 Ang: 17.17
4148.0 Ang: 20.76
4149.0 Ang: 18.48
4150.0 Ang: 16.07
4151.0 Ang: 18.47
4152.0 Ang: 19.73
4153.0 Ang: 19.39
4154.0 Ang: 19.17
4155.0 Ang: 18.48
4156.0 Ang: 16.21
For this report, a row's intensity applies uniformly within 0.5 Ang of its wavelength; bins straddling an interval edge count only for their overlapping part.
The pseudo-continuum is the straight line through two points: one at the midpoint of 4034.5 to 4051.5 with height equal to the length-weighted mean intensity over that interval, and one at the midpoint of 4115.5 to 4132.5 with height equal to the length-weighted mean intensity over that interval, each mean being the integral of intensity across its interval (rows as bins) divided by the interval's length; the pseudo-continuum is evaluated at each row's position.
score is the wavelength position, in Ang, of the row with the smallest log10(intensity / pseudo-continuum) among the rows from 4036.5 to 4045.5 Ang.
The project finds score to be 4045.0 Ang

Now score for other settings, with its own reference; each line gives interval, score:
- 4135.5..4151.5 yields 4146.0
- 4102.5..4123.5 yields 4104.0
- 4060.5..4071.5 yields 4061.0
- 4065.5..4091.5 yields 4073.0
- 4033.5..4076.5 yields 4073.0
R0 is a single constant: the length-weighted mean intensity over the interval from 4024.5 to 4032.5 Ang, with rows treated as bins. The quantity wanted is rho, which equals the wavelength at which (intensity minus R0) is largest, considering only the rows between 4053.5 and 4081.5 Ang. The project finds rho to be 4068.0 Ang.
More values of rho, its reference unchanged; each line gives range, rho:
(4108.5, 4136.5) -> 4111.0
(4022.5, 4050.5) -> 4040.0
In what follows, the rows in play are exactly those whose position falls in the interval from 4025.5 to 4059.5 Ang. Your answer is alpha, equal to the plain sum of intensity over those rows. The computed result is 663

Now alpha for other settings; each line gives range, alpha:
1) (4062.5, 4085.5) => 427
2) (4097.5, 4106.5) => 160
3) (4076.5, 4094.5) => 375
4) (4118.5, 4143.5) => 486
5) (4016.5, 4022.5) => 128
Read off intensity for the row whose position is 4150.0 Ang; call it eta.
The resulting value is 16.07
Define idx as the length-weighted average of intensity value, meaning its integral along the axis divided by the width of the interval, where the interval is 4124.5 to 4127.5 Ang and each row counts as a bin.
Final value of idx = 21.9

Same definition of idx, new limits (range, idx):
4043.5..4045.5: 17.8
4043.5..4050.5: 18.9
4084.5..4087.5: 21.8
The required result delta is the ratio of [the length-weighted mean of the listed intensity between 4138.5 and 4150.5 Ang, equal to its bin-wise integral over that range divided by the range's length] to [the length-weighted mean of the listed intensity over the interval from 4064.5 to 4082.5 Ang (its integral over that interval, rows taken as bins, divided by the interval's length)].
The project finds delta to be 0.96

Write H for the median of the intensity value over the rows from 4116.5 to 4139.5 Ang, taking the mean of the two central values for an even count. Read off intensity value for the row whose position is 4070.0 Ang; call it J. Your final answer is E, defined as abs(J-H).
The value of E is 0.7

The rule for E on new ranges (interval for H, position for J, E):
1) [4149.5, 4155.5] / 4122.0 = 3.0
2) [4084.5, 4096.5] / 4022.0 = 0.2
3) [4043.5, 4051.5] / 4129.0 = 0.1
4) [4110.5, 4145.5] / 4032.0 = 1.5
